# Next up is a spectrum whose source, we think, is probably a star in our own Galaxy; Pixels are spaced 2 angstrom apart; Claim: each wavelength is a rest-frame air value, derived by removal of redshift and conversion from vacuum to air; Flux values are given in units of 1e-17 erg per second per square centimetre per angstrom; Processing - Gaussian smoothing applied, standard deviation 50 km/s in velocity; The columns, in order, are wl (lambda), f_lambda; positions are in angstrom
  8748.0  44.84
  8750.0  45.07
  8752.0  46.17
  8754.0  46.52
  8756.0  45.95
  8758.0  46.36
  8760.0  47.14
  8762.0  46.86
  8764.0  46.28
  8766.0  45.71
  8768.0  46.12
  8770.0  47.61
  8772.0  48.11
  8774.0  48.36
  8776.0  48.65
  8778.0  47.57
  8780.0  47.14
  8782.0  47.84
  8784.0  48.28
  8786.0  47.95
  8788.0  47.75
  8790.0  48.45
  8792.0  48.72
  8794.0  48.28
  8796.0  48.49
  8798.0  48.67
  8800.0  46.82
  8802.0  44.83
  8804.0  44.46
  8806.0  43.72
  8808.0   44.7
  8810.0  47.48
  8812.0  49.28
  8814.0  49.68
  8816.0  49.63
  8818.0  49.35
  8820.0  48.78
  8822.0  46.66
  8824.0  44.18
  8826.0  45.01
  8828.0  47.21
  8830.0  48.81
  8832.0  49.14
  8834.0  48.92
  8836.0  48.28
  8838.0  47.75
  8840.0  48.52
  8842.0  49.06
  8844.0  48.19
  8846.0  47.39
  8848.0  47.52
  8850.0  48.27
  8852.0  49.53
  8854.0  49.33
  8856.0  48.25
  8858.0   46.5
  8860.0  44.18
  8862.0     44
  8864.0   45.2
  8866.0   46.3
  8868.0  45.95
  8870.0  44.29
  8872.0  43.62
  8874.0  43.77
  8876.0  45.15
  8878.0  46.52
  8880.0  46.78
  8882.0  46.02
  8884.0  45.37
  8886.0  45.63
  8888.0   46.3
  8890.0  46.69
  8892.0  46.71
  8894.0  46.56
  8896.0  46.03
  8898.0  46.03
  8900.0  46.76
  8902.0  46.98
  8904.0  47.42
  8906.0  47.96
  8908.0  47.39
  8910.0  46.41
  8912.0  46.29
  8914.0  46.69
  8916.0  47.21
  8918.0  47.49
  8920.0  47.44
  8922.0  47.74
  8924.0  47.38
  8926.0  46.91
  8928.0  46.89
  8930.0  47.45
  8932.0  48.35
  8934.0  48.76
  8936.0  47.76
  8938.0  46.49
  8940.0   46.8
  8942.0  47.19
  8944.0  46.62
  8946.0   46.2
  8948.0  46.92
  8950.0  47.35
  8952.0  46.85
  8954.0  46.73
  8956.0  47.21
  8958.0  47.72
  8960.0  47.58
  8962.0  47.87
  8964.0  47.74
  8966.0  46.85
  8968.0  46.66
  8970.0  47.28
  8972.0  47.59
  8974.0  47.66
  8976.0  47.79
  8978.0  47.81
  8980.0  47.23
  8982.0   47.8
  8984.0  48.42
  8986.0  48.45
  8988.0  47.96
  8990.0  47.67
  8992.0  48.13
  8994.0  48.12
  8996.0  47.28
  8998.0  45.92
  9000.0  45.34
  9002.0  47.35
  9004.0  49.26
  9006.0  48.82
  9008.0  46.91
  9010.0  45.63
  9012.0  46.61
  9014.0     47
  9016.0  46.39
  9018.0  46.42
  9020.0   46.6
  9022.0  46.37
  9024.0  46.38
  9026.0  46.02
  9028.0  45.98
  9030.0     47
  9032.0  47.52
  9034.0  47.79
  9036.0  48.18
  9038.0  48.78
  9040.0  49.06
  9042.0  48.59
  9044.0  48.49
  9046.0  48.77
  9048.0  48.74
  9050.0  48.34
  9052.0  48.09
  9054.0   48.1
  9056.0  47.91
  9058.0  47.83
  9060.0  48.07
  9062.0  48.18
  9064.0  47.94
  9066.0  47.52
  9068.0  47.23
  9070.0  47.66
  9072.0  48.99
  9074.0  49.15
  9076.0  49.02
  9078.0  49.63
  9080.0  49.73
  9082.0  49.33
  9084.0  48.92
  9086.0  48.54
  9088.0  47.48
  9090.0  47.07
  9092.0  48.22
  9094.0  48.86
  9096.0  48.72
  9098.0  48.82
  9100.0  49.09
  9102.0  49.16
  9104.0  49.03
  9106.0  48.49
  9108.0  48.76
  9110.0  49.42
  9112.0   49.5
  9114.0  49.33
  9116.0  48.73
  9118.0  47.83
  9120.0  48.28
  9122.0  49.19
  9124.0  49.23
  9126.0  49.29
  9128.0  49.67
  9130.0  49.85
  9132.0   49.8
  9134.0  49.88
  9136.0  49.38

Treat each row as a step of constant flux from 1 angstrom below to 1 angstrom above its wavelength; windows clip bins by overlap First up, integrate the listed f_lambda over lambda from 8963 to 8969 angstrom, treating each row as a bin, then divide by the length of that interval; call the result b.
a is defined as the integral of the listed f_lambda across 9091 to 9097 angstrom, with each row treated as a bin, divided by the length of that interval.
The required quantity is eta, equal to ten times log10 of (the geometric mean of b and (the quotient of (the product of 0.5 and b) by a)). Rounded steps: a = 48.6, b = 47.1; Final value 6.79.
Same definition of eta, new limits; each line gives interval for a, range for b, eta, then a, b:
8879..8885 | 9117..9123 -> 7.03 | 46.1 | 48.4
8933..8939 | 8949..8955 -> 6.82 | 47.7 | 47.0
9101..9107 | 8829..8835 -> 6.95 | 48.9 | 49.0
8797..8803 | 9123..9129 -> 7.08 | 46.8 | 49.4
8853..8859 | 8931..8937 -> 6.93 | 48.0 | 48.3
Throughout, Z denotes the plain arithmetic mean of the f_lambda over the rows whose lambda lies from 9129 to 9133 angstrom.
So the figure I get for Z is 49.8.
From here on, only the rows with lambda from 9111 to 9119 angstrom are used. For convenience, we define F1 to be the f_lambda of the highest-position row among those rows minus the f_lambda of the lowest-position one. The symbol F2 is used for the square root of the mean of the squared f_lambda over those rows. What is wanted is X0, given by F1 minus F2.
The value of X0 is -50.5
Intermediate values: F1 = -1.7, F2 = 48.9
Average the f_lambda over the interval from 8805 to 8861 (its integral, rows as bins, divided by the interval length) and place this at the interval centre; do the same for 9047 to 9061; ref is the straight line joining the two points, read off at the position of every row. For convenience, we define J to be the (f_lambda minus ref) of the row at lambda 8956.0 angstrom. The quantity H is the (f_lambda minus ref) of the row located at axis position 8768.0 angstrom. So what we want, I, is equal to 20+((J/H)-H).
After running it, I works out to 21.9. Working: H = -1.43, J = -0.7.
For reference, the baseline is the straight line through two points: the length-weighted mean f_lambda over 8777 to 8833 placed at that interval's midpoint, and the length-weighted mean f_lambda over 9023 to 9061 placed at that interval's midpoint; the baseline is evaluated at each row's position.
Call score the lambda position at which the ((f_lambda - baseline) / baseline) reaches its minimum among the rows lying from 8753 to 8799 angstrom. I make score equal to 8766.0 angstrom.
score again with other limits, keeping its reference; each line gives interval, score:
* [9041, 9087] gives 9068.0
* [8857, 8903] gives 8872.0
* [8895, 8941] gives 8898.0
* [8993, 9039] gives 9000.0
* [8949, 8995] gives 8968.0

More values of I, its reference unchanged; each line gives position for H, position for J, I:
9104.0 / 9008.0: 17.7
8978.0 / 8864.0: 34.0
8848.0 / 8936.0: 20.9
